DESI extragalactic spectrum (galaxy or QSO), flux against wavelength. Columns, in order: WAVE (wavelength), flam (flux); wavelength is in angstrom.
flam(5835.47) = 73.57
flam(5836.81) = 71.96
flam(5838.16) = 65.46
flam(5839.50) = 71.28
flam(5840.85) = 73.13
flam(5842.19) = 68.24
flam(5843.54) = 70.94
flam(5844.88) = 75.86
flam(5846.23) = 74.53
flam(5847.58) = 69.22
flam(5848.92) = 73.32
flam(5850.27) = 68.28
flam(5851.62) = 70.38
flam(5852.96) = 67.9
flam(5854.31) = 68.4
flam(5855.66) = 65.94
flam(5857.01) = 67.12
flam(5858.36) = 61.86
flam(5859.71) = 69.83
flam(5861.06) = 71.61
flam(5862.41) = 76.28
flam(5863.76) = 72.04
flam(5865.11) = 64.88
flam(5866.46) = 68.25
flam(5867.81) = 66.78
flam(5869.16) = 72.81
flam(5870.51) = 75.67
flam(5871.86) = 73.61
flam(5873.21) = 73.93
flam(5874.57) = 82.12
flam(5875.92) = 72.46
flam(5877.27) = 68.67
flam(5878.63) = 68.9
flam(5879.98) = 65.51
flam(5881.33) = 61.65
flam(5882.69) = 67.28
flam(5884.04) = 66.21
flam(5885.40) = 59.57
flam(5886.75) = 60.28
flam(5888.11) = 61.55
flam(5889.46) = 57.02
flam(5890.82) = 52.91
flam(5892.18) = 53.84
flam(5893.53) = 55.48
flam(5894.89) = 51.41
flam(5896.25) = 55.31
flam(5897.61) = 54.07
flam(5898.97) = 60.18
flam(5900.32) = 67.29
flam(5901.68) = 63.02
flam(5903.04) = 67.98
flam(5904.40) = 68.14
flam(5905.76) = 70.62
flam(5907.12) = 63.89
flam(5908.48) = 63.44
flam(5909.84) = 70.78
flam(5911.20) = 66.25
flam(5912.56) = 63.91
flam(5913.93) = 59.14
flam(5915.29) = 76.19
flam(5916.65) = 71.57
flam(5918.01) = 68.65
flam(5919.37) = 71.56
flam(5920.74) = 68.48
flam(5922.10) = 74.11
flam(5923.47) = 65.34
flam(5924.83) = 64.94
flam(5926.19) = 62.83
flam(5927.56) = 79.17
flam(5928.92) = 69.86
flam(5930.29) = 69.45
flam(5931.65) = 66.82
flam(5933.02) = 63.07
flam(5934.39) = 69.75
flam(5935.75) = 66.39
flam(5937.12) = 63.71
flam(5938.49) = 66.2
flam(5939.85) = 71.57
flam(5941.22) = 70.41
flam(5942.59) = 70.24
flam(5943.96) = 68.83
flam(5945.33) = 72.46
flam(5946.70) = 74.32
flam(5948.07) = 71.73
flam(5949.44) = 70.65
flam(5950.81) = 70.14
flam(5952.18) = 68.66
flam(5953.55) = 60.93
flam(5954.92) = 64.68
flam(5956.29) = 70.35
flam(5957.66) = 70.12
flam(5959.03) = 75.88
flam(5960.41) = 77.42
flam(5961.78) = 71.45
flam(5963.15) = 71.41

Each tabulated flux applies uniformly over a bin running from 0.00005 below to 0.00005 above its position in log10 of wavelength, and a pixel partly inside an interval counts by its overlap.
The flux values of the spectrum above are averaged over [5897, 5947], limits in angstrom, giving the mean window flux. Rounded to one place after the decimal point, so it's 67.7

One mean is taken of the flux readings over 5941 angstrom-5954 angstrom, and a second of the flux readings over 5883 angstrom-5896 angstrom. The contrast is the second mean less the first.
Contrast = -12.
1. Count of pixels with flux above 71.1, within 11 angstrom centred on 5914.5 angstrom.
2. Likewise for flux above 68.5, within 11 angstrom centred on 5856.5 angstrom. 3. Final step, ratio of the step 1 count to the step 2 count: 1.00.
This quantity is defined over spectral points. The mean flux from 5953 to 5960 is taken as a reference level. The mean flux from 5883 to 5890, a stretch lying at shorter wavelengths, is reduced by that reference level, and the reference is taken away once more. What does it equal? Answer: -76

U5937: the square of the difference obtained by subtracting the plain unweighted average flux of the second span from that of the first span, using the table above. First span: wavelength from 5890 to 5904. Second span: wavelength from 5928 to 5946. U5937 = 104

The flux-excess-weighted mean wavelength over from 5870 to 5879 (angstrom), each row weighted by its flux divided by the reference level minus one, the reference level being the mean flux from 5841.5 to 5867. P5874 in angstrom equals 5873.0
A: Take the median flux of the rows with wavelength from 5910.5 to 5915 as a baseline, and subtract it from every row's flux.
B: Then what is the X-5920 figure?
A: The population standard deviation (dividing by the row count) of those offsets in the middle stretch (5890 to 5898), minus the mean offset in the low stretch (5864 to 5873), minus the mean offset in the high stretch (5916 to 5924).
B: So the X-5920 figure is -11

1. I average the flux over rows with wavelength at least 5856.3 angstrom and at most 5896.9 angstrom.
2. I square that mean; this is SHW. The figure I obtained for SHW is 4333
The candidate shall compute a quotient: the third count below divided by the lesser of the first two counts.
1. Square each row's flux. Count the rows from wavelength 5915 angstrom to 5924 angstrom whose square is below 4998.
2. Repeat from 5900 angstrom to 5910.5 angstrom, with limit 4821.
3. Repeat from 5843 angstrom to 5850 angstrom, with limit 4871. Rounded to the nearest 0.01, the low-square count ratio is 0.33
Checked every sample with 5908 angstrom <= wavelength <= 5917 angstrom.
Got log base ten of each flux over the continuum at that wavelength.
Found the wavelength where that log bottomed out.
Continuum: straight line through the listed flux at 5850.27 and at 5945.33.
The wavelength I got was 5913.93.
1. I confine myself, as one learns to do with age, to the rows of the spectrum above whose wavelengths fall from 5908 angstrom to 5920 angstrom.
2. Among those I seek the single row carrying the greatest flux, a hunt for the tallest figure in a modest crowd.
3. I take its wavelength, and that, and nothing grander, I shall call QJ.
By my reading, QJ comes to 5915.29 angstrom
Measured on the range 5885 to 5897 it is 5888.11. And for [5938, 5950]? 5946.70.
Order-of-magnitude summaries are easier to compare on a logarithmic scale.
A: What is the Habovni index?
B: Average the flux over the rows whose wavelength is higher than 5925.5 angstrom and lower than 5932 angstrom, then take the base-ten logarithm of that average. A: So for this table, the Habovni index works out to 1.84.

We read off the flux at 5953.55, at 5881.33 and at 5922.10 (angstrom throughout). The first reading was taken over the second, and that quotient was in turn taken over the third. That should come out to 0.0133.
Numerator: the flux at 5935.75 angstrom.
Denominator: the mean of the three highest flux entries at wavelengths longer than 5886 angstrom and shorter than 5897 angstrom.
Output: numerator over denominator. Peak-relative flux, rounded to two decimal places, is 1.11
